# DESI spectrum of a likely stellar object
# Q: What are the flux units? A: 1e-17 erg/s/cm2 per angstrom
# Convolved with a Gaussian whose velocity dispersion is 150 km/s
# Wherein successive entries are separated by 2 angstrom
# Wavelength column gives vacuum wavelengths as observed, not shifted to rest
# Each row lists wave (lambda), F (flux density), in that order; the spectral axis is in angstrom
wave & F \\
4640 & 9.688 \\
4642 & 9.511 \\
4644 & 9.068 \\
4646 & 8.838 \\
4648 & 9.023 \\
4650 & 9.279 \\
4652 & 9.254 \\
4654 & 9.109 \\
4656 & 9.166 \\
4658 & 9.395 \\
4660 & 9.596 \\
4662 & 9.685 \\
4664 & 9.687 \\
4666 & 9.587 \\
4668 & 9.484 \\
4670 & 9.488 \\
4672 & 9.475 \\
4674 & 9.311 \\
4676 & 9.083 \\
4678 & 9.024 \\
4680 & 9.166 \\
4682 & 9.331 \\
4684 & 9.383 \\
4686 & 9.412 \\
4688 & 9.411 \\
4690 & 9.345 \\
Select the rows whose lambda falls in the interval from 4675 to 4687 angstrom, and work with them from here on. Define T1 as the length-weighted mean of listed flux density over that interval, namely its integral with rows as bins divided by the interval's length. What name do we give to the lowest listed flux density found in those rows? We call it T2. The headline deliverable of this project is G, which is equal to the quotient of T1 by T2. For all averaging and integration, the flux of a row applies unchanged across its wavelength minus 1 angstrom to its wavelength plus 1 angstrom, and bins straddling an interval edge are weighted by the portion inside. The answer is 1.023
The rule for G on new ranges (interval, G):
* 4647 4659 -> 1.020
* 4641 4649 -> 1.031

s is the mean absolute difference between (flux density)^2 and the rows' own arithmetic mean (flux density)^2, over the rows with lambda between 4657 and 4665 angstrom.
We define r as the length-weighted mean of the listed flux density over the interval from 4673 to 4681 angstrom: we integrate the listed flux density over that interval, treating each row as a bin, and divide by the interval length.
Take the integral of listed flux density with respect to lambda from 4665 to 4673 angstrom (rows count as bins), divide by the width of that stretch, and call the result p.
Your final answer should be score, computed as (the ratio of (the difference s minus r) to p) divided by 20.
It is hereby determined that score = -0.0383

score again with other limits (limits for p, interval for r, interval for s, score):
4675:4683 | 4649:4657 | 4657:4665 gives -0.0401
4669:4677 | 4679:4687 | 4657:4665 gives -0.0399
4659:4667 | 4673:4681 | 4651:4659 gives -0.0385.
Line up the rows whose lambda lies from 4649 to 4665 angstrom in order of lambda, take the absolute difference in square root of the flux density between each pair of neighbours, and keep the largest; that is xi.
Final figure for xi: 0.038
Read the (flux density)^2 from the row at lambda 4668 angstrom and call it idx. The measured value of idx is 89.9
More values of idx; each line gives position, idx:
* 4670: 90.0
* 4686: 88.6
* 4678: 81.4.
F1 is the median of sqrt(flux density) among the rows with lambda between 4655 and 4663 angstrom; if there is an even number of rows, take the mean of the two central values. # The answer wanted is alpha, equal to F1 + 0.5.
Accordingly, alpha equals 3.58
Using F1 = 3.08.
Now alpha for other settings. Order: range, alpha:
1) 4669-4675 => 3.58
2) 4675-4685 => 3.53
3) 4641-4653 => 3.53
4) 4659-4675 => 3.59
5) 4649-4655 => 3.54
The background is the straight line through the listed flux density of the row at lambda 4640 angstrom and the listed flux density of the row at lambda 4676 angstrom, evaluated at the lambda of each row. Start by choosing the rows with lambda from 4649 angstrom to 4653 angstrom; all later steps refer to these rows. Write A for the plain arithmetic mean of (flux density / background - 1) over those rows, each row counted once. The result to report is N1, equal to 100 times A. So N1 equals -2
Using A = -0.025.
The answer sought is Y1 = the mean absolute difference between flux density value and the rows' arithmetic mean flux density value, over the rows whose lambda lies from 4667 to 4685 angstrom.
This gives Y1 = 0.14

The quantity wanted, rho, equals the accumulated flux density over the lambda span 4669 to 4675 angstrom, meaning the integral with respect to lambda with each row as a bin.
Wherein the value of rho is 56.5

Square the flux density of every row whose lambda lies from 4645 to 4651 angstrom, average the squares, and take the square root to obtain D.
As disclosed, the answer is 9.05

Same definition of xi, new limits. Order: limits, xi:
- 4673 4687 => 0.038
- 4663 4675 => 0.027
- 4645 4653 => 0.042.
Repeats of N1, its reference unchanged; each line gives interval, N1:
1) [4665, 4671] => 3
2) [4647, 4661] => -2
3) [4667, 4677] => 2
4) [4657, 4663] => 2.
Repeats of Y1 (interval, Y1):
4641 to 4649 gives 0.20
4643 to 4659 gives 0.13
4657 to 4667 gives 0.08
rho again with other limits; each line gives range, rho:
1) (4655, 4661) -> 56.3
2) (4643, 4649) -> 53.9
